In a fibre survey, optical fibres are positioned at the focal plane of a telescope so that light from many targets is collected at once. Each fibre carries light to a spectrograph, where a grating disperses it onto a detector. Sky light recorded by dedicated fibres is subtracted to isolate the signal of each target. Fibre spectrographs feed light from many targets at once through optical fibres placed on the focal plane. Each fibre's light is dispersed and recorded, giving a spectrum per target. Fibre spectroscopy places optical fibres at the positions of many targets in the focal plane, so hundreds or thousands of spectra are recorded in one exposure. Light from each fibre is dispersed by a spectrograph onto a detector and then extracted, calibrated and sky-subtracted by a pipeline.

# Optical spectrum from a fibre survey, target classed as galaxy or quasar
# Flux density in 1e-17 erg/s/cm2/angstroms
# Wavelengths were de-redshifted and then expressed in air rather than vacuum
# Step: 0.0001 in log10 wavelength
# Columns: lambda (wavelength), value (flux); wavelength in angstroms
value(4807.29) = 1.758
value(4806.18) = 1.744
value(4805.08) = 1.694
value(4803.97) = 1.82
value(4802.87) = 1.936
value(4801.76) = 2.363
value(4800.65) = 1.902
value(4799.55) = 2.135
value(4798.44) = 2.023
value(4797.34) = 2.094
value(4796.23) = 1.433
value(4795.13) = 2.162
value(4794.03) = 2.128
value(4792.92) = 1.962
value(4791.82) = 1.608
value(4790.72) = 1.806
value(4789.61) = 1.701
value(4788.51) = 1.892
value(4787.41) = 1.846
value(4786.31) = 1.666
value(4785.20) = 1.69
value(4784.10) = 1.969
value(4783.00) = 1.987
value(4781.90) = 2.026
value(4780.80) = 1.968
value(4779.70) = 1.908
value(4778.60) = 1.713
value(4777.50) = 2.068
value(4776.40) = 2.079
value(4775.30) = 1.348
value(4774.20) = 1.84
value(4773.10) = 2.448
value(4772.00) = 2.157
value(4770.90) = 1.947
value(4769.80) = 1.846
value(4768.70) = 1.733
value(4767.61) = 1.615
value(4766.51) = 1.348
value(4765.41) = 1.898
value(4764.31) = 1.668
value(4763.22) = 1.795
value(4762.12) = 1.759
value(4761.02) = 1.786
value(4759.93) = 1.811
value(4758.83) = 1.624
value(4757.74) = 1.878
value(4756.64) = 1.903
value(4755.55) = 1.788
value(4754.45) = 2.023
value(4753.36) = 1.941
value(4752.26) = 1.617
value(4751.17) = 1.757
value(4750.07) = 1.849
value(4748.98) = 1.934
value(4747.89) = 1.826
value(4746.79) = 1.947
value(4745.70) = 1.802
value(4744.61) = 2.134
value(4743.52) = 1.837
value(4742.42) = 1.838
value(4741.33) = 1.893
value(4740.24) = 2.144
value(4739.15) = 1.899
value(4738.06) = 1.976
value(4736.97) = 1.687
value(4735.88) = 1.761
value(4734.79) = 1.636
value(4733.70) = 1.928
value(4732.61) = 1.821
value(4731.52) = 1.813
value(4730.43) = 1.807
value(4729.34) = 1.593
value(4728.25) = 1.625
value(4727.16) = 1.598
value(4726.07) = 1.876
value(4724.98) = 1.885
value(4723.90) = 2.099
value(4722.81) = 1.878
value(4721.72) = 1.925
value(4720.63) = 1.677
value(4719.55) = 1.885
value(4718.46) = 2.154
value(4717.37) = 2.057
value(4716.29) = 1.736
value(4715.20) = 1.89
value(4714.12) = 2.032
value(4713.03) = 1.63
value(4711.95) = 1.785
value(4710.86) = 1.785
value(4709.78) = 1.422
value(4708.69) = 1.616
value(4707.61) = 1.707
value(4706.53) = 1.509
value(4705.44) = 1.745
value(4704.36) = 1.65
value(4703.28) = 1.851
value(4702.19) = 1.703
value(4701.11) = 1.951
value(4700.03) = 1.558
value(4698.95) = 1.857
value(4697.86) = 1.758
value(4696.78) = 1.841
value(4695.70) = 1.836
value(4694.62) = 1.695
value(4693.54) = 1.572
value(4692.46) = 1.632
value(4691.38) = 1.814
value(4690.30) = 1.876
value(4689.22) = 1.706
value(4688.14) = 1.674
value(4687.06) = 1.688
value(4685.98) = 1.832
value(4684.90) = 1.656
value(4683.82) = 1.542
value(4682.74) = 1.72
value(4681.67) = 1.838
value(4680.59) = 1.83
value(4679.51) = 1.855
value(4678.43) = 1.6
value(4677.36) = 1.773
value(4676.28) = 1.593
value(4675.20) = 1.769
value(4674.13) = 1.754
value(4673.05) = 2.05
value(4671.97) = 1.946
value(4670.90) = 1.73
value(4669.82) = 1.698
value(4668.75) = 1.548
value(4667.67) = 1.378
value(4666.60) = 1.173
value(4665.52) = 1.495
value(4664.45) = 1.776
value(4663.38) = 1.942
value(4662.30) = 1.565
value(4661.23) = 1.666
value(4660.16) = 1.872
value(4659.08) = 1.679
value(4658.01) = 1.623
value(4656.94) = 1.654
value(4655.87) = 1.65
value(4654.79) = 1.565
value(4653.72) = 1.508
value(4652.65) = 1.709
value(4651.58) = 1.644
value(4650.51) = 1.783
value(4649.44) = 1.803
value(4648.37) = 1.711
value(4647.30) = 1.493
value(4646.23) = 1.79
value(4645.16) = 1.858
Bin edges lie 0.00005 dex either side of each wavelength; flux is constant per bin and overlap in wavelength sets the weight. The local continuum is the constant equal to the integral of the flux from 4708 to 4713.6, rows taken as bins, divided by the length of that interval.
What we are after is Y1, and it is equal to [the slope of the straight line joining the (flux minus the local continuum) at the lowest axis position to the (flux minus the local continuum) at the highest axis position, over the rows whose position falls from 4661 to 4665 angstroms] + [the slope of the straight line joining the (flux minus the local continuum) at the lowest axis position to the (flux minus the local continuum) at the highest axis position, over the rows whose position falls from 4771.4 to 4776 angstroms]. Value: -0.21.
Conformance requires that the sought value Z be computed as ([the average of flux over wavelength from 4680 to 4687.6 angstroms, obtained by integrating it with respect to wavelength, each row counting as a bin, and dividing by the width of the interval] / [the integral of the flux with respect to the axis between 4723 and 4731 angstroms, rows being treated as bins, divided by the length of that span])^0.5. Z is 0.98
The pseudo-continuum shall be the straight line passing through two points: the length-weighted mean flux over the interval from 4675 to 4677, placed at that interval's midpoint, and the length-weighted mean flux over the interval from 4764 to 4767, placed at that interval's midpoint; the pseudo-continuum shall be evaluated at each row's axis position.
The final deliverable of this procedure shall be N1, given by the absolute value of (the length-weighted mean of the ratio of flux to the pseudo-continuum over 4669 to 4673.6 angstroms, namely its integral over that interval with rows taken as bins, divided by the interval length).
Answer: 1.10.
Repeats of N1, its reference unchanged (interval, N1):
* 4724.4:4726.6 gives 1.14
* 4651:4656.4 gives 0.96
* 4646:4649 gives 0.99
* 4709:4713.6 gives 1.00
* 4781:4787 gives 1.15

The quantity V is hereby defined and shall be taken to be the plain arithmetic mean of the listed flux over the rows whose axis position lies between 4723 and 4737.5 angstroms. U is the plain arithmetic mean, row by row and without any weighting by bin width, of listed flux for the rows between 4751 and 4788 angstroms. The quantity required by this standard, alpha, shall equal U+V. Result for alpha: 3.62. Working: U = 1.84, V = 1.78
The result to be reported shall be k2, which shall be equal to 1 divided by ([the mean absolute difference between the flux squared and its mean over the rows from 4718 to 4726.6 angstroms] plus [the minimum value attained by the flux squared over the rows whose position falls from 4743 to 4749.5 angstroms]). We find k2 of 0.27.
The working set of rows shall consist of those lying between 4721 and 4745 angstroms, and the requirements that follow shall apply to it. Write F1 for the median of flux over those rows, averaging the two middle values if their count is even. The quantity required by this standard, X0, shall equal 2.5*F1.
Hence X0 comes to 4.6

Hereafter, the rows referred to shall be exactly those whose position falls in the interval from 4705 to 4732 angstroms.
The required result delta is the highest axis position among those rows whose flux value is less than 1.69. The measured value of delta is 4729.34 angstroms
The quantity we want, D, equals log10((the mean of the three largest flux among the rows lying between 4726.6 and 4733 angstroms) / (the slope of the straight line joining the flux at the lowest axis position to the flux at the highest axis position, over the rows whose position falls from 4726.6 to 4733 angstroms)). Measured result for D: 1.6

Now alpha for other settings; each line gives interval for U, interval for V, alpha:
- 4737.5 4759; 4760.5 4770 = 3.60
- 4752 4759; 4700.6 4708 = 3.56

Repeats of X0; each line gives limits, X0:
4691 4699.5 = 4.5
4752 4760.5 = 4.6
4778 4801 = 4.8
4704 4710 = 4.1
